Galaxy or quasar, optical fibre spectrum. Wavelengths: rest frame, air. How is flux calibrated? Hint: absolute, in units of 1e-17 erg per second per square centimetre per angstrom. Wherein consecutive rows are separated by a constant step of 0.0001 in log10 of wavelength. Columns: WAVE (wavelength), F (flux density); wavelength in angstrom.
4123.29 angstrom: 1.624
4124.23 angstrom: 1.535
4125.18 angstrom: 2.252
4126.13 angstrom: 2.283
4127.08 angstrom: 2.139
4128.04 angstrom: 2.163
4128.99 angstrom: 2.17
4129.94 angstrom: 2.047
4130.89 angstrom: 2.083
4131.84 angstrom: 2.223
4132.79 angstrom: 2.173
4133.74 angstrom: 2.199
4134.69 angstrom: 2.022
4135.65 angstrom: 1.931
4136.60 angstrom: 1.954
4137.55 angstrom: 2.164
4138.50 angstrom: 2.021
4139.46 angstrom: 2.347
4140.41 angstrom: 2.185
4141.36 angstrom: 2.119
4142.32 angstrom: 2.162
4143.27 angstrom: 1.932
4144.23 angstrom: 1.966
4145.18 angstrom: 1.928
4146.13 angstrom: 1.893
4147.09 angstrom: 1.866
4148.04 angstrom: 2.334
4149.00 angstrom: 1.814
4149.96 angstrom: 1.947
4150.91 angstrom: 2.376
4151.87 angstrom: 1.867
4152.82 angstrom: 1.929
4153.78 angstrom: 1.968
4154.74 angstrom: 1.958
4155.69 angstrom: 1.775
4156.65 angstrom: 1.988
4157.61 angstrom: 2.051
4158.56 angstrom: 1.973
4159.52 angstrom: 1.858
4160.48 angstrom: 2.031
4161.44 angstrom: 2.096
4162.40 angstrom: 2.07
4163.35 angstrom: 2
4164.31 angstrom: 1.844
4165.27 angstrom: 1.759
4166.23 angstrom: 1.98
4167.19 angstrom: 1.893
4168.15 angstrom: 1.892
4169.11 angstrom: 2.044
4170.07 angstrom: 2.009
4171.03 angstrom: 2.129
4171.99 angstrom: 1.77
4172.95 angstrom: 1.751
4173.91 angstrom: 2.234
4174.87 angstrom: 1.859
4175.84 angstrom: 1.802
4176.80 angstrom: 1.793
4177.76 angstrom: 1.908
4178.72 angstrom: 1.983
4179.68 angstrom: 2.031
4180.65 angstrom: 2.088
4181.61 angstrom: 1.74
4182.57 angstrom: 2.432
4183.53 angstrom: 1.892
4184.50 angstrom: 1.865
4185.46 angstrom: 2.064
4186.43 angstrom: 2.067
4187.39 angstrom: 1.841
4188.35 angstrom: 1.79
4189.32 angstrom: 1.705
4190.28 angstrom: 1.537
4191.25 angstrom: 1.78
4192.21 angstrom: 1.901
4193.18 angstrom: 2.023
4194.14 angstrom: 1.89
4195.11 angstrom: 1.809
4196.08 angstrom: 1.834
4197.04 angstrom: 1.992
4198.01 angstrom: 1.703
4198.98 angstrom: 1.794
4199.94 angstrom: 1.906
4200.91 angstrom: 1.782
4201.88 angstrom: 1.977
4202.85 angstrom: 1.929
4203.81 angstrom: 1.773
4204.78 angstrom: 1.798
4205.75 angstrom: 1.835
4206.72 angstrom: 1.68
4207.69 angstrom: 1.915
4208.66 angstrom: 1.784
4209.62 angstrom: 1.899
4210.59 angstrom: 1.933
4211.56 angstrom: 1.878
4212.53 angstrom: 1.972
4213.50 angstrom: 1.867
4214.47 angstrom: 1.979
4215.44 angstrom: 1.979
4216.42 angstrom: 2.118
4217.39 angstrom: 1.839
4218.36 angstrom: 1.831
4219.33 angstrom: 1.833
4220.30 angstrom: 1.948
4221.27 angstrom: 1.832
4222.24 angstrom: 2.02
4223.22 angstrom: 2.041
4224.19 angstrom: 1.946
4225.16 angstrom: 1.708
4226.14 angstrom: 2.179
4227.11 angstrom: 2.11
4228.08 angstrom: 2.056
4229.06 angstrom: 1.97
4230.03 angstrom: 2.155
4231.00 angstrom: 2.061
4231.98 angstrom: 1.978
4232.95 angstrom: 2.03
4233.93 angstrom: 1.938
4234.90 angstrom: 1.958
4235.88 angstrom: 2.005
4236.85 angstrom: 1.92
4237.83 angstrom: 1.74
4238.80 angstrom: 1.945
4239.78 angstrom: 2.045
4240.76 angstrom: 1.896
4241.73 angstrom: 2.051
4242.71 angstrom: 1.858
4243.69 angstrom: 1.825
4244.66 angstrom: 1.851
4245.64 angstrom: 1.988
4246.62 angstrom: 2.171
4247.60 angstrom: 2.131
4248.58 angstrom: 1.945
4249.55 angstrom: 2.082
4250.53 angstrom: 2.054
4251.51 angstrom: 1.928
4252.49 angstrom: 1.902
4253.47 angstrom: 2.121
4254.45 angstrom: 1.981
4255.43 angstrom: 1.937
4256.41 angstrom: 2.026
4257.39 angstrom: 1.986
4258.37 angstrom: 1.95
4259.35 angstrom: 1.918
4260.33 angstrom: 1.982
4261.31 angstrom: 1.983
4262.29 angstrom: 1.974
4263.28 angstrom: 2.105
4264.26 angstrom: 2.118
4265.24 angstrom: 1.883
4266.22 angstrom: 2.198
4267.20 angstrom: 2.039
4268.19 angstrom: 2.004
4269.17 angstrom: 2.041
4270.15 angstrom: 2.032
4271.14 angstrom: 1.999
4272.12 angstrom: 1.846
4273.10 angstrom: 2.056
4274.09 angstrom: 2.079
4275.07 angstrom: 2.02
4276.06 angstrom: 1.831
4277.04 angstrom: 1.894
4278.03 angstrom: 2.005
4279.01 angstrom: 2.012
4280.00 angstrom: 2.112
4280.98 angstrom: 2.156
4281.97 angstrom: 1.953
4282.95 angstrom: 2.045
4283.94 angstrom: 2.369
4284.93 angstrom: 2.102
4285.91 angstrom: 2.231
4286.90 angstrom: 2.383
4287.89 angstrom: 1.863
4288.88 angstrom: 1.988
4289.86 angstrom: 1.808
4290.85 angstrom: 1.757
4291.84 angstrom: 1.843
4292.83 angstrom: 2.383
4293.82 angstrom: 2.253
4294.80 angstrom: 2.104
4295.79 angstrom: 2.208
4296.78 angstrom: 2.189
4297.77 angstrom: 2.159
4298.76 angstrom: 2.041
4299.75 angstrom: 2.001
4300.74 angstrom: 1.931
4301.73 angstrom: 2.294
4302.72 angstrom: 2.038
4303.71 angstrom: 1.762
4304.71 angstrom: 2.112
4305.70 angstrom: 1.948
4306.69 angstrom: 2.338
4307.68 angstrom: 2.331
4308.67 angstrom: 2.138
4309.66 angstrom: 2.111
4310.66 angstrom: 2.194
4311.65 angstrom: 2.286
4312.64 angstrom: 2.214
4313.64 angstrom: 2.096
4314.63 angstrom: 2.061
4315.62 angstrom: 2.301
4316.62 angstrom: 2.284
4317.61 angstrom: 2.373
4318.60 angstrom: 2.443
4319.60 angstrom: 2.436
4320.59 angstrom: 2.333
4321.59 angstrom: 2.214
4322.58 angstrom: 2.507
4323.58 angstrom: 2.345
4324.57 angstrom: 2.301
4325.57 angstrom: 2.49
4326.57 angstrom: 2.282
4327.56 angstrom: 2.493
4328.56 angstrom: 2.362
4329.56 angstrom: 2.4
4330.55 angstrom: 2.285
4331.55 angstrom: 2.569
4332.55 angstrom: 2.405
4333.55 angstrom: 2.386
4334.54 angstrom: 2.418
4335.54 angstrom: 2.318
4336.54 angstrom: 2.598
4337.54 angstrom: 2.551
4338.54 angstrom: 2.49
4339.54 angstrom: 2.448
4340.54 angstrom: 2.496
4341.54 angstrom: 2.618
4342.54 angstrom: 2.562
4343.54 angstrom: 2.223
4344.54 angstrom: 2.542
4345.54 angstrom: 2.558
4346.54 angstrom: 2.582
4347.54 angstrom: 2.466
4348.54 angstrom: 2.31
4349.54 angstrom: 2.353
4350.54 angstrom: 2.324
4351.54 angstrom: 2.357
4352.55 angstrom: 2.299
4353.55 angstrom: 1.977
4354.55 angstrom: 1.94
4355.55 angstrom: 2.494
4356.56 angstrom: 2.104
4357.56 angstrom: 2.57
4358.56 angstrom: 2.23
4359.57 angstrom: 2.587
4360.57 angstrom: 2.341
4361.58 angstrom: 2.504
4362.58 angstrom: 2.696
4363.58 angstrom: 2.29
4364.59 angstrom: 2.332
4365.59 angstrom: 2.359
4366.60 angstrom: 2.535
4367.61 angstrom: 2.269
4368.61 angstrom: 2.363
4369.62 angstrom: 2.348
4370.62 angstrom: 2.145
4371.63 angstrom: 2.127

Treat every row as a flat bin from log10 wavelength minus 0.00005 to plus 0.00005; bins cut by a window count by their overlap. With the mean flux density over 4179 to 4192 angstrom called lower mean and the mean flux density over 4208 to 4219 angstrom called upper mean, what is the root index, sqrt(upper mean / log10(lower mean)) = 2.61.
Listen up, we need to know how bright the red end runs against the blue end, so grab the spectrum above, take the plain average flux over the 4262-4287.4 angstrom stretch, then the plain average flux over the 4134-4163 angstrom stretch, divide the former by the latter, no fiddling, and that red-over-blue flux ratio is 1.02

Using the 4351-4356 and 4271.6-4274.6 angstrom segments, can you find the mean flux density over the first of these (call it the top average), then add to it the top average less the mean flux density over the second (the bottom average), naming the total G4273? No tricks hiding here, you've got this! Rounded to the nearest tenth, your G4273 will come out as 2.4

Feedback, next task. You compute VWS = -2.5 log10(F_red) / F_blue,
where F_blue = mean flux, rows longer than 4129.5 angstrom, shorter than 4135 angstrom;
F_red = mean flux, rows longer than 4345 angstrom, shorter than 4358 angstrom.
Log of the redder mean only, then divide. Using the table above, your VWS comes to -0.43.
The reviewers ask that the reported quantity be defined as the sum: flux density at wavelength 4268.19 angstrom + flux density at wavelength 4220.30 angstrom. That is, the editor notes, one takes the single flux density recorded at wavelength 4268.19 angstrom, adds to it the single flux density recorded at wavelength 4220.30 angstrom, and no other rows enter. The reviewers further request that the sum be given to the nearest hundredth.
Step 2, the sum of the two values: 3.95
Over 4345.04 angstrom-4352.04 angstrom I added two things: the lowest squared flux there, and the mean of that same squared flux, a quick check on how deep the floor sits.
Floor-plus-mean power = 11.2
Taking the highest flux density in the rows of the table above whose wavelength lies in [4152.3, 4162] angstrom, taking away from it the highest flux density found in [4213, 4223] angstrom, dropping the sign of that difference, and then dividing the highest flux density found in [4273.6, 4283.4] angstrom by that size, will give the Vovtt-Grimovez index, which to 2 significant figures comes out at 98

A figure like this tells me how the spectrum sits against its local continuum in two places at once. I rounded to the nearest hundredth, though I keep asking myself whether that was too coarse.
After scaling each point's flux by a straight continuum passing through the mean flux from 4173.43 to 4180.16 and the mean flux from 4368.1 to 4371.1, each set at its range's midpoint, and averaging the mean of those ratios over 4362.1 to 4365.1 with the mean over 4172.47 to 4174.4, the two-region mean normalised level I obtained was 1.05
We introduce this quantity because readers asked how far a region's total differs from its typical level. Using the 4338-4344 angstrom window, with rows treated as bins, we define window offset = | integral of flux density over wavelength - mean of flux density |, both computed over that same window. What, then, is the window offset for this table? 12.4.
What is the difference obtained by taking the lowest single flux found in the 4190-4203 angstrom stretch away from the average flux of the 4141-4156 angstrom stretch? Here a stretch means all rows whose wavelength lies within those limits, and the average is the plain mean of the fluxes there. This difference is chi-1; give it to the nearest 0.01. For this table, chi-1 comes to 0.45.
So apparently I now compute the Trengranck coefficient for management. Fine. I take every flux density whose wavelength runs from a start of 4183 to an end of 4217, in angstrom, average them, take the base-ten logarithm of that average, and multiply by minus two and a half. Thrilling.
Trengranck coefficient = -0.68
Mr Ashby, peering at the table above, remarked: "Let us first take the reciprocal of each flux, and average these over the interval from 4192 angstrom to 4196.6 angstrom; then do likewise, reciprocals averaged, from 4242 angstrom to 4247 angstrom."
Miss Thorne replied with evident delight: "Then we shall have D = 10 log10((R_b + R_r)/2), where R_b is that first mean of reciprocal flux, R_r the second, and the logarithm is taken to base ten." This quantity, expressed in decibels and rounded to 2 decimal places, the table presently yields -2.81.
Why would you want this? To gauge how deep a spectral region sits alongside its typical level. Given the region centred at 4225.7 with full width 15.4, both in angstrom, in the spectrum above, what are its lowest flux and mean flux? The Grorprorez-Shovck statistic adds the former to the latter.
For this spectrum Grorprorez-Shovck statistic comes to 3.69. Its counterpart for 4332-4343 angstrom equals 4.80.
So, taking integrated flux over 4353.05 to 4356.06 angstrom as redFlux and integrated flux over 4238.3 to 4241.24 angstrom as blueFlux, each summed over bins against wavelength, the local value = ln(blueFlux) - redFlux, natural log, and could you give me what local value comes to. -4.7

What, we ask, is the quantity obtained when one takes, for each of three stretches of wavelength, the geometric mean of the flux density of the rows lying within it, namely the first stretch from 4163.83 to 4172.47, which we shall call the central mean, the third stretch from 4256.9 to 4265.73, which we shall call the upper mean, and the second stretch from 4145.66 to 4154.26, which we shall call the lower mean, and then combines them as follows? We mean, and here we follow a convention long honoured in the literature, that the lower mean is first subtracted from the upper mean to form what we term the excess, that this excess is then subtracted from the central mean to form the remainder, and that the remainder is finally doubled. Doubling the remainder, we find 3.8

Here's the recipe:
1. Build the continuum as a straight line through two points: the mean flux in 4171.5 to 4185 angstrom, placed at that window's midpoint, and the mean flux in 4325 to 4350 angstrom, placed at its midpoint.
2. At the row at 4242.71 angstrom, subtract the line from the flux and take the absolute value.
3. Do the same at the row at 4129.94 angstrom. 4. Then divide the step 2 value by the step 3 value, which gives 1.1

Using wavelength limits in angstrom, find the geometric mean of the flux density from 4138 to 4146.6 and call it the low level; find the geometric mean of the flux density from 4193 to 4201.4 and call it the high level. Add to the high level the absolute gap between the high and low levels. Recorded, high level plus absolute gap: 2.06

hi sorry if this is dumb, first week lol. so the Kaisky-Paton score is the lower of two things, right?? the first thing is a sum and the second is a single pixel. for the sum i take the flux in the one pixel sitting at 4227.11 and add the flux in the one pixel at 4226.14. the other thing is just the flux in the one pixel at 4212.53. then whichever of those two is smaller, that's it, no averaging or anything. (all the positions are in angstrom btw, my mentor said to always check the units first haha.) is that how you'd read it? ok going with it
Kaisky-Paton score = 1.97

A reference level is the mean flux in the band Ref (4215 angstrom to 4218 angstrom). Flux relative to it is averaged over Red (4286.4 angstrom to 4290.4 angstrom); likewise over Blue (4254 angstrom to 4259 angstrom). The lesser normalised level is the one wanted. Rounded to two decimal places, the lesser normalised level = 1.00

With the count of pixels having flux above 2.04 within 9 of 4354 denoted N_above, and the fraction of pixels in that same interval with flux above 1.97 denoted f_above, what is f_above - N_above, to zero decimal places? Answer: -15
